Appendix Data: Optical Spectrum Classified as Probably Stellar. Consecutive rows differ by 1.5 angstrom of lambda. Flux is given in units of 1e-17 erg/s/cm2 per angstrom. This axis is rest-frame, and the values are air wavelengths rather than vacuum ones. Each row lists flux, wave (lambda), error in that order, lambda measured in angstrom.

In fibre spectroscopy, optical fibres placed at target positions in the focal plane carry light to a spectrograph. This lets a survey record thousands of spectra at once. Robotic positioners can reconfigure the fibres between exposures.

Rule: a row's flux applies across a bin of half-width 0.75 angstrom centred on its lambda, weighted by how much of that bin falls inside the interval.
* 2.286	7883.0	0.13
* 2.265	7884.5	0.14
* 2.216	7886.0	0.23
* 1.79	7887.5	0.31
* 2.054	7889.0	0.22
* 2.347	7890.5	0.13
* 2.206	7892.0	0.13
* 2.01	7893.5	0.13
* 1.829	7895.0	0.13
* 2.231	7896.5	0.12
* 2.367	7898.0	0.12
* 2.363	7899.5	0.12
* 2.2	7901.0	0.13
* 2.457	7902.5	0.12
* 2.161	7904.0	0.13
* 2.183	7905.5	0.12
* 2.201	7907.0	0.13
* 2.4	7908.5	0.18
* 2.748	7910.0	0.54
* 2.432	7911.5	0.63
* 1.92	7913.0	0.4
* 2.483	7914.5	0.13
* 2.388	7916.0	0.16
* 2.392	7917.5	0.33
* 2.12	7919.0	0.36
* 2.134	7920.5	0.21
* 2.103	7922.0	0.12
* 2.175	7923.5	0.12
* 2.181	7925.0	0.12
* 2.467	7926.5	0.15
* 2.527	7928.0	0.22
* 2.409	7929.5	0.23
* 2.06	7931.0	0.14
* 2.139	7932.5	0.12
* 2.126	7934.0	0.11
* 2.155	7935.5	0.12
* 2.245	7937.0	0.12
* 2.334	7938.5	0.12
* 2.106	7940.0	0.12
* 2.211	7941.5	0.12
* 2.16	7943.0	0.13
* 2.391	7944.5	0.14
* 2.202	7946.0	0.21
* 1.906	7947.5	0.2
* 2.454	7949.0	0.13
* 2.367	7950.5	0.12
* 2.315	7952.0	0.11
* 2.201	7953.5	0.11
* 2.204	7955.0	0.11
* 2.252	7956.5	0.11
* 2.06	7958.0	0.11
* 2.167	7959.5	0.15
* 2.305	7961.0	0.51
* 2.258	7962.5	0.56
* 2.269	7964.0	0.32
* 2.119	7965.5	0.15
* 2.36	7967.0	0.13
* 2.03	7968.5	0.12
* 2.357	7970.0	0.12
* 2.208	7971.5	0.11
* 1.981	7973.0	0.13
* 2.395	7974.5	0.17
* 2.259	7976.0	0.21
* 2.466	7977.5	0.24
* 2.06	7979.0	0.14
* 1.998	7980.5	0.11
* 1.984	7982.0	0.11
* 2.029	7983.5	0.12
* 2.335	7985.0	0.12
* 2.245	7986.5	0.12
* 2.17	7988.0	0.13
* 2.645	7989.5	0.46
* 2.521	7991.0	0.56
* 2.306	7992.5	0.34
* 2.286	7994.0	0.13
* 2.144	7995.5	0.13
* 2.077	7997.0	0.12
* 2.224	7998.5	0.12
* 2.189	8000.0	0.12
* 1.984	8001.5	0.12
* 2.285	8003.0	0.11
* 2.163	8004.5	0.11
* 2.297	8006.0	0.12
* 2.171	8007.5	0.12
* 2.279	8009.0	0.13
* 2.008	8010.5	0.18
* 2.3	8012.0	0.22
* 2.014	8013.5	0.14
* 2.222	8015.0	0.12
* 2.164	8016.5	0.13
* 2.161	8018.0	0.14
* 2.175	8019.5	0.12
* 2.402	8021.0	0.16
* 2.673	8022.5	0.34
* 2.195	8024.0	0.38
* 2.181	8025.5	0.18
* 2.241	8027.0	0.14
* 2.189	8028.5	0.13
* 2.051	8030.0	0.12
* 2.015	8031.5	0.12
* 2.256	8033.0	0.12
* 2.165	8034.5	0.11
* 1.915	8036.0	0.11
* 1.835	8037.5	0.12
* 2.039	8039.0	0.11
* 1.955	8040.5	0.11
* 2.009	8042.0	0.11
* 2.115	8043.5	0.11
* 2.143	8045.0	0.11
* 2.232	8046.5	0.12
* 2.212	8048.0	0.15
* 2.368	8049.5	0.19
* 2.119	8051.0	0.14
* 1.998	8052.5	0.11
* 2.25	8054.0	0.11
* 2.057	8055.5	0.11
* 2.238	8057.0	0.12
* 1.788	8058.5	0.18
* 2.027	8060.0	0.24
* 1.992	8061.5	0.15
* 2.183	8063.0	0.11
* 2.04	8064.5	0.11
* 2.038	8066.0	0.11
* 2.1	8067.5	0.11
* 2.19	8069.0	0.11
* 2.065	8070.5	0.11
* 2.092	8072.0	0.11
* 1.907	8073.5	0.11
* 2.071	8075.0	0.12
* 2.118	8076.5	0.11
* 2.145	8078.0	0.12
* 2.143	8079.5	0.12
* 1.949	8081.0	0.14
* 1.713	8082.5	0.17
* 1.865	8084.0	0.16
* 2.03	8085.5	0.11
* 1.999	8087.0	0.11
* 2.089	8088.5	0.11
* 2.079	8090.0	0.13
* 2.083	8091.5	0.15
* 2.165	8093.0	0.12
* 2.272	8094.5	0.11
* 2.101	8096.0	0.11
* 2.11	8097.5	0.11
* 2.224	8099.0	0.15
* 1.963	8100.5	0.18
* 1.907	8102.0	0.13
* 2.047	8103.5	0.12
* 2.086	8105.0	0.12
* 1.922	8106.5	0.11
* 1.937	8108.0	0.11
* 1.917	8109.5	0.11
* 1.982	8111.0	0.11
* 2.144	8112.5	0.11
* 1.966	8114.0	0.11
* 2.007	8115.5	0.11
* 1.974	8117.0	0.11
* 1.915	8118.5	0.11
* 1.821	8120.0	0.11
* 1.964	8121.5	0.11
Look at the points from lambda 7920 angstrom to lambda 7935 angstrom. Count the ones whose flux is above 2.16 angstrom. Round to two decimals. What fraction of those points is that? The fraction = 0.50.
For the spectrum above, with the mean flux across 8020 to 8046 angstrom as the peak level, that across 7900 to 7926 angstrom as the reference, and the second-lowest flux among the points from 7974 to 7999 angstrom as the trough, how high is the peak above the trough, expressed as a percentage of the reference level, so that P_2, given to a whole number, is 6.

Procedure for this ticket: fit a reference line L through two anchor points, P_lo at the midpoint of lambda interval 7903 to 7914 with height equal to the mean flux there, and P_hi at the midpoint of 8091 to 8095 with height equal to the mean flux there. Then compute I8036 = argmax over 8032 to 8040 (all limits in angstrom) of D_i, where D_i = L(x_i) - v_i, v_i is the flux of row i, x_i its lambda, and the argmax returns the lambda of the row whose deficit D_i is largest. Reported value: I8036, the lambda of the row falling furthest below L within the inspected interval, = 8037.5 angstrom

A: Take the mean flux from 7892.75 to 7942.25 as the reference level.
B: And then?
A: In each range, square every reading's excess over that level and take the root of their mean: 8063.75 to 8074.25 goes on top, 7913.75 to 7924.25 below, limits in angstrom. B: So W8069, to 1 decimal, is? 1.4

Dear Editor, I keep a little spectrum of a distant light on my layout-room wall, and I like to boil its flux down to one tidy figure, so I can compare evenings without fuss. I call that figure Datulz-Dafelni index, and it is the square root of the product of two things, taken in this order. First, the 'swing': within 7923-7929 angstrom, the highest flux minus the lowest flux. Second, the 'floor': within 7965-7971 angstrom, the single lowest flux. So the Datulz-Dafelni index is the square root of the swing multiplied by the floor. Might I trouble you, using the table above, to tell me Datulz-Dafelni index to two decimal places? 0.85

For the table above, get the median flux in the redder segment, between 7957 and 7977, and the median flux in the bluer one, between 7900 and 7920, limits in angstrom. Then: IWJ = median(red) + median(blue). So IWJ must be 4.65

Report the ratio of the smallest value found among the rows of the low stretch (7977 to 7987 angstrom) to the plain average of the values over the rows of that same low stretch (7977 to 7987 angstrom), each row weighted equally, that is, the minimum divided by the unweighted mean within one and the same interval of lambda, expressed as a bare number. 0.92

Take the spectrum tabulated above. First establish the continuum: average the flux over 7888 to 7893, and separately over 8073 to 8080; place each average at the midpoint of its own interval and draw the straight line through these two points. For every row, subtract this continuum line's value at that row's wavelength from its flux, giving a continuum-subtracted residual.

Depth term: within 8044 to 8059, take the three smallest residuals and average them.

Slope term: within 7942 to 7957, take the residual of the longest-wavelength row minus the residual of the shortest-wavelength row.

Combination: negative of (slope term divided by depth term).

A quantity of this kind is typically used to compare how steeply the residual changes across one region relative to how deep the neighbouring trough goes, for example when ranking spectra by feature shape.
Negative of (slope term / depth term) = 0.7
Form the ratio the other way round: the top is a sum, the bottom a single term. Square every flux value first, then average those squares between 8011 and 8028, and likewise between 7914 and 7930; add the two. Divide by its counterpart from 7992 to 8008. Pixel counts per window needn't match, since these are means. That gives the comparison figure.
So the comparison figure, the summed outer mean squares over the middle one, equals 2.16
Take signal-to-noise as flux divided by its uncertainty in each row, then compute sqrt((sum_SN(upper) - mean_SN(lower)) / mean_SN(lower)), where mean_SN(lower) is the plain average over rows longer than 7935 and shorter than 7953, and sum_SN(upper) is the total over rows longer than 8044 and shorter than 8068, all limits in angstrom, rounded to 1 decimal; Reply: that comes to 3.8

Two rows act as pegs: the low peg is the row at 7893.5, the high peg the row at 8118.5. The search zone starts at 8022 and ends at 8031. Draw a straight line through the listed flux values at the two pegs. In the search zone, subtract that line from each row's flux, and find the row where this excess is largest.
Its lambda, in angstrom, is 8022.5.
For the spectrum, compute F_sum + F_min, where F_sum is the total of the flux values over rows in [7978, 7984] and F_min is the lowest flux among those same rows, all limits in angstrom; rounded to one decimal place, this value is 10.1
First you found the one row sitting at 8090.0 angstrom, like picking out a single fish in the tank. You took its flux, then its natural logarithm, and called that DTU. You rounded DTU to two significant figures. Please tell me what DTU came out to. 0.73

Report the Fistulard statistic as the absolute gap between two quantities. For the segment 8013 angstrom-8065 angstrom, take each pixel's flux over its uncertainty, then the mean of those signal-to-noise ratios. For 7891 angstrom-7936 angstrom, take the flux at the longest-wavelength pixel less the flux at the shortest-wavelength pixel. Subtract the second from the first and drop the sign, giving 16.1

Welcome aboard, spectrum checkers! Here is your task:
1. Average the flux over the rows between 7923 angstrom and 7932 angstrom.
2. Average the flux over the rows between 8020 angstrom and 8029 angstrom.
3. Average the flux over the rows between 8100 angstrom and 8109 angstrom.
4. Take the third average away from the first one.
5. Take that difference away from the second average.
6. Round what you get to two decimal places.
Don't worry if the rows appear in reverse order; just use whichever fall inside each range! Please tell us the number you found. 1.99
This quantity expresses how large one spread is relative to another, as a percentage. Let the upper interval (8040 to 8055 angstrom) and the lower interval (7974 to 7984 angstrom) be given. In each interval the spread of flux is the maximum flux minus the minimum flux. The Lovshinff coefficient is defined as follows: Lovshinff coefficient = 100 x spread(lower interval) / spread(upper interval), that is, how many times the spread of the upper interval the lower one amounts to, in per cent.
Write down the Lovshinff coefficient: 117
